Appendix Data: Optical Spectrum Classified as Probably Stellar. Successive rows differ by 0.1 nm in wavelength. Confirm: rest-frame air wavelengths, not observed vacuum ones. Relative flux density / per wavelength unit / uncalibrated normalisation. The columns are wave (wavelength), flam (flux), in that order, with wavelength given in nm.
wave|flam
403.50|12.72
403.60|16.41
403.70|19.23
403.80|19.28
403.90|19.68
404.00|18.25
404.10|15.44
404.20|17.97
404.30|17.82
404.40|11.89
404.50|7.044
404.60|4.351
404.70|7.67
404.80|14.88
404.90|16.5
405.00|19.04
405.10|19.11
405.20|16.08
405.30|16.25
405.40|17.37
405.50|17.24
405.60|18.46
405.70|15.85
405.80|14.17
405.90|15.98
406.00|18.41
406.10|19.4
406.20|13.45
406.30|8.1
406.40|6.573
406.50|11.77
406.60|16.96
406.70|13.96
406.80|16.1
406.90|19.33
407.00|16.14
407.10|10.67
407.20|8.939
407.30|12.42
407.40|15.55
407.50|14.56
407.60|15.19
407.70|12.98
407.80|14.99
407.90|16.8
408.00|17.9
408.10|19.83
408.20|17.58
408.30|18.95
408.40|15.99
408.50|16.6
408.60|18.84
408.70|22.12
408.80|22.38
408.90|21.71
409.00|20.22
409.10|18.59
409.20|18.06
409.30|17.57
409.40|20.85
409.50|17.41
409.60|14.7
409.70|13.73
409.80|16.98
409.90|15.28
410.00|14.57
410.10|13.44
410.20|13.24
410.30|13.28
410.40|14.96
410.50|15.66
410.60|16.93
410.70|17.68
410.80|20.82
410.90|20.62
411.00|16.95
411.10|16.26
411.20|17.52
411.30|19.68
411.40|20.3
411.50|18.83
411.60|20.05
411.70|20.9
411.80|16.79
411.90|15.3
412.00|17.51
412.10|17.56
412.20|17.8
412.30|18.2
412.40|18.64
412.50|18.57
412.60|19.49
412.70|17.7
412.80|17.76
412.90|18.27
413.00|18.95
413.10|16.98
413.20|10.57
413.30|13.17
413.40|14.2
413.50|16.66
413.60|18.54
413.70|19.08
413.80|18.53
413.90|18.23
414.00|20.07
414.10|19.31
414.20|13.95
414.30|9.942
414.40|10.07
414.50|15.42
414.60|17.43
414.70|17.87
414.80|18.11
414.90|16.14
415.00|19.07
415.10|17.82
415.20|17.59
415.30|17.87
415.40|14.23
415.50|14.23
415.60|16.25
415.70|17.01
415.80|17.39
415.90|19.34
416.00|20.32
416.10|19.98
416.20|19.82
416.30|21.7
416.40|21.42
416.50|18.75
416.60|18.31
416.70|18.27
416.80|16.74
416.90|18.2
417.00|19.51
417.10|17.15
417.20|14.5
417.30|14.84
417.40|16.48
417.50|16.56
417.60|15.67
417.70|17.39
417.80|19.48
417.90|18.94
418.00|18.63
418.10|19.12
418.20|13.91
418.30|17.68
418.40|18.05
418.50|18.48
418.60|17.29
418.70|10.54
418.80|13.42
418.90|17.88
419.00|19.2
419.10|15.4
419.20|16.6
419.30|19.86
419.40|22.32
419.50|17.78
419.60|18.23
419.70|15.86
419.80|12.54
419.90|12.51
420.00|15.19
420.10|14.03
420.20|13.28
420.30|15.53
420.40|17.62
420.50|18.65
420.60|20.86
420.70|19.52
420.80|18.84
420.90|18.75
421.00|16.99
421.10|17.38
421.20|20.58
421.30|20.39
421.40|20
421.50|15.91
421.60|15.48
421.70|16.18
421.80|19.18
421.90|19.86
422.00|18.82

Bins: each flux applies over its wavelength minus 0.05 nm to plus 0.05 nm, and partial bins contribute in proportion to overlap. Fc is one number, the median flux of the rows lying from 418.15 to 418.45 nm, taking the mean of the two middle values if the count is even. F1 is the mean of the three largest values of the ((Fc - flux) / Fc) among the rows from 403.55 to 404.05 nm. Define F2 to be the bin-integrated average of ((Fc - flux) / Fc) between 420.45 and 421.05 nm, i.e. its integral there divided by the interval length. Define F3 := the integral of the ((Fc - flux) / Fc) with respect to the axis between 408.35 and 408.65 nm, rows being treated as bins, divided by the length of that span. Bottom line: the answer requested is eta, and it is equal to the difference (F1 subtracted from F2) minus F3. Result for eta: -0.1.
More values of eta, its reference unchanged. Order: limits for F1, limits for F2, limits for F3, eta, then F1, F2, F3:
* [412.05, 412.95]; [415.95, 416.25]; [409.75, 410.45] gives -0.3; 0.00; -0.13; 0.18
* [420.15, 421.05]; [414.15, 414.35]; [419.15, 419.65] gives 0.3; 0.14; 0.32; -0.07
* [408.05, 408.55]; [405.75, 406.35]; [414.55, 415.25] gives 0.1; 0.05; 0.16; 0.00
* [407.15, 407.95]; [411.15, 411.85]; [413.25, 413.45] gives -0.7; 0.35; -0.08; 0.23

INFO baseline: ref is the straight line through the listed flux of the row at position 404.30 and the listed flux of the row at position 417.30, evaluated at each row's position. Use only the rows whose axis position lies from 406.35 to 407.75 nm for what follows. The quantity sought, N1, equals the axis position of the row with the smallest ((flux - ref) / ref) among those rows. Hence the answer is 406.40 nm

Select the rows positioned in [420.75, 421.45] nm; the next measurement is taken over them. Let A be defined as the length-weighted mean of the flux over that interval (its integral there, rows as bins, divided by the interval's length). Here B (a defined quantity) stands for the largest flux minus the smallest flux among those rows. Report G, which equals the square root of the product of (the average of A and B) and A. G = 14.6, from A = 19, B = 4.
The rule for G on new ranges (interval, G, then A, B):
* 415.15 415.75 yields 12.7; 16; 4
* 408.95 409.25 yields 14.1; 19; 2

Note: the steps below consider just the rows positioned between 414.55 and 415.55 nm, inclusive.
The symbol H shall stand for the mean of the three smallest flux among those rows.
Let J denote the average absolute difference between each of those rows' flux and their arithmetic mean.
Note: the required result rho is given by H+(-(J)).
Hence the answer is 13.6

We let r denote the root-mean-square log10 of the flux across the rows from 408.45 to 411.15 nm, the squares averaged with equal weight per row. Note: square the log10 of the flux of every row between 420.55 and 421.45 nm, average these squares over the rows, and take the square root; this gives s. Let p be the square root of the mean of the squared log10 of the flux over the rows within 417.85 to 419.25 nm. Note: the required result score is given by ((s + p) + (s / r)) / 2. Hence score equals 1.77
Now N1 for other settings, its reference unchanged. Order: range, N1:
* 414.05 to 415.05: 414.30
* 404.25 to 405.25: 404.60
